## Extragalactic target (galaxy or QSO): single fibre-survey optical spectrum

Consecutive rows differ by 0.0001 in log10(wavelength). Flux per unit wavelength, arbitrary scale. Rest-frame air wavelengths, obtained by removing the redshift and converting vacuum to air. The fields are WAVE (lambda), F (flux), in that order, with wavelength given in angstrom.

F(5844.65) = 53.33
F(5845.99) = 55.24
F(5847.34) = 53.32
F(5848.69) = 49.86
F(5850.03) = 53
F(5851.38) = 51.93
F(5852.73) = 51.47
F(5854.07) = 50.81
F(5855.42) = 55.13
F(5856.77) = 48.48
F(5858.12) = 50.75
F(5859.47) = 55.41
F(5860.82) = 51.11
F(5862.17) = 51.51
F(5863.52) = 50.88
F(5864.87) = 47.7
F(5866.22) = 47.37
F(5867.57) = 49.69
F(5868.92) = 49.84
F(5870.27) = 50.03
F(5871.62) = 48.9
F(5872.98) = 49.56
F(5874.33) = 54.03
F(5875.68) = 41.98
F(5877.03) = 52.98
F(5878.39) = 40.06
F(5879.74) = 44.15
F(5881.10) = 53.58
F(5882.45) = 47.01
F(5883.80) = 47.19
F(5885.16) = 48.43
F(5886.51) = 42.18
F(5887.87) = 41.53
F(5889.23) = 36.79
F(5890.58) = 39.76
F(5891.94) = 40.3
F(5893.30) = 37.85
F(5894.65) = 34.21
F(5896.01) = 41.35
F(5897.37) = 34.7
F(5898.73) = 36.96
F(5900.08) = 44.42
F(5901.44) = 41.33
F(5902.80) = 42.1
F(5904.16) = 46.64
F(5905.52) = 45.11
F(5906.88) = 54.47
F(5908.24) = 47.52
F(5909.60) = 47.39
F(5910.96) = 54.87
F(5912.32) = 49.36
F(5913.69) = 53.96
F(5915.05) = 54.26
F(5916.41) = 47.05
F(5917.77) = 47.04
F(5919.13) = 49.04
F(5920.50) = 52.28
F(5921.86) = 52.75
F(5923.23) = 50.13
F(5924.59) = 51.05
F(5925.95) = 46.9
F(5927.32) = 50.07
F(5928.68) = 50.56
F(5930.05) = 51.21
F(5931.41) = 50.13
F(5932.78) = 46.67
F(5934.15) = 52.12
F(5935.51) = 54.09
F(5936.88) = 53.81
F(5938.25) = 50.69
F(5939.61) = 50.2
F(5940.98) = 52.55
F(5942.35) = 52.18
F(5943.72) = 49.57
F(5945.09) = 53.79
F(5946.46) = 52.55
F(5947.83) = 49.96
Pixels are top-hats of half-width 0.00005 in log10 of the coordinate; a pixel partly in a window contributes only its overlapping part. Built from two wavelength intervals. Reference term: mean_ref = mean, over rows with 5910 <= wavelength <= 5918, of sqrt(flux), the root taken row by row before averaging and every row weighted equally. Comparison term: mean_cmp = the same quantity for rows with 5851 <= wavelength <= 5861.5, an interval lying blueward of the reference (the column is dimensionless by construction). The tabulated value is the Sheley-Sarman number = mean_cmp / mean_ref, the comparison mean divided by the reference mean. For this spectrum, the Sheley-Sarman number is 1.01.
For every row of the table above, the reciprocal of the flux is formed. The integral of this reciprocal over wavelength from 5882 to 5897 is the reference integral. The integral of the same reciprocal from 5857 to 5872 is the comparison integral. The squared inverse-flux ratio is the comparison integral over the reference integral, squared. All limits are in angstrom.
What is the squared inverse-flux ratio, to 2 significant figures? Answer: 0.66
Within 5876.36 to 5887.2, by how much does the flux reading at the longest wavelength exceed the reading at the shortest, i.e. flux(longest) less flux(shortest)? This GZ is -11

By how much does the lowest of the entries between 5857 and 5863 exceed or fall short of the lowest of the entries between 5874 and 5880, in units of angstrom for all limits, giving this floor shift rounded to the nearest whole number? 11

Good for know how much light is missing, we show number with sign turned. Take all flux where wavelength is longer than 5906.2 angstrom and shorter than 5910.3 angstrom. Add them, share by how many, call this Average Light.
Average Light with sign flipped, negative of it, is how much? -49.8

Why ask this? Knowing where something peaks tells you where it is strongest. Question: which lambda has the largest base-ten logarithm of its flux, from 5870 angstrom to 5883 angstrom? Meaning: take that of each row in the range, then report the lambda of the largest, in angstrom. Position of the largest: 5874.33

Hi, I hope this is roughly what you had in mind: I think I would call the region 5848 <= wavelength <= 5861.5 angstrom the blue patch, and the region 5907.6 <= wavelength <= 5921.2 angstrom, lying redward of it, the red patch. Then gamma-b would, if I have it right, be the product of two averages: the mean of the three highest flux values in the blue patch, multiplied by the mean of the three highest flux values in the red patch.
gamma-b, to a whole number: 2964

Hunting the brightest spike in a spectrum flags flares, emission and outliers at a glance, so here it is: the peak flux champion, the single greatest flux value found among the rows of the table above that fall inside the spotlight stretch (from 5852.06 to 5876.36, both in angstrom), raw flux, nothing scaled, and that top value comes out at 55.41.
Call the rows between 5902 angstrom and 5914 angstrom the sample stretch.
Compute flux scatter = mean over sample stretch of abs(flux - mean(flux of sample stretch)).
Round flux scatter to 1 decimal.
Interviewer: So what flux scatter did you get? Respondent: 3.7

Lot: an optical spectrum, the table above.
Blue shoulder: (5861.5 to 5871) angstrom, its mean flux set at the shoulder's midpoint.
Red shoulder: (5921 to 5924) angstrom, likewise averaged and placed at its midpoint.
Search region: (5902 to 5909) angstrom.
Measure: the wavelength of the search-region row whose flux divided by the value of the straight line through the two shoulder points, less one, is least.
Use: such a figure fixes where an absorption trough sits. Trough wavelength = 5902.80 angstrom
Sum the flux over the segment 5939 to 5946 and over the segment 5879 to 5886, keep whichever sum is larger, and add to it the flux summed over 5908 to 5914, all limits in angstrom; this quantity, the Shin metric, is 511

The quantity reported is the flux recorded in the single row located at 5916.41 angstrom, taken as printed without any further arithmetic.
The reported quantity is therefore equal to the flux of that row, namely 47.05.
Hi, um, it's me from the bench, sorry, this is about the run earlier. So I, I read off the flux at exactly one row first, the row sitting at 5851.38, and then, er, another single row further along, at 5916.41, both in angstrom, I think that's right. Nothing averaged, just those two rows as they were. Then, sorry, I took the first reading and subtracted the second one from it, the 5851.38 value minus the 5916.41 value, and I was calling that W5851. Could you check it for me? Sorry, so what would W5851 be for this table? 5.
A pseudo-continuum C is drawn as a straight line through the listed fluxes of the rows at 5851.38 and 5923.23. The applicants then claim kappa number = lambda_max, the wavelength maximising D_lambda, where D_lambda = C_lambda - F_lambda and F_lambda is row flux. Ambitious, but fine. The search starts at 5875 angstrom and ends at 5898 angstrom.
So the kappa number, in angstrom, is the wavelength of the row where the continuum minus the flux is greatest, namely 5894.65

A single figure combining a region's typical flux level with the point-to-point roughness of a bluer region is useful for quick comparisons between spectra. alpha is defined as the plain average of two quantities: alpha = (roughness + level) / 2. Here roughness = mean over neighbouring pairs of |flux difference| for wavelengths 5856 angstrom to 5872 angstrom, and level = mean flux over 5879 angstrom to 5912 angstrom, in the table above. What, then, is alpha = 22.8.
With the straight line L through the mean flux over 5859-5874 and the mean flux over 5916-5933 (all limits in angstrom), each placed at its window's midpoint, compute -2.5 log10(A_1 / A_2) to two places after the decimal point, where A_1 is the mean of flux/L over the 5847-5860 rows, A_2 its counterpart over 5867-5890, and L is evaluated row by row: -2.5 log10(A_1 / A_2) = -0.11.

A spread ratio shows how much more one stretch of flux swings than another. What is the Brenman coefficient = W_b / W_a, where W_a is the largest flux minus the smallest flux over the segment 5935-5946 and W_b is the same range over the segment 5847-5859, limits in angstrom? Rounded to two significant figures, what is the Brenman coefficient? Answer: 1.5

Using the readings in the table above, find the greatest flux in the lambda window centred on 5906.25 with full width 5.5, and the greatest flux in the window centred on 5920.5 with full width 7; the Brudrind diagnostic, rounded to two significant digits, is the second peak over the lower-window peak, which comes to 0.97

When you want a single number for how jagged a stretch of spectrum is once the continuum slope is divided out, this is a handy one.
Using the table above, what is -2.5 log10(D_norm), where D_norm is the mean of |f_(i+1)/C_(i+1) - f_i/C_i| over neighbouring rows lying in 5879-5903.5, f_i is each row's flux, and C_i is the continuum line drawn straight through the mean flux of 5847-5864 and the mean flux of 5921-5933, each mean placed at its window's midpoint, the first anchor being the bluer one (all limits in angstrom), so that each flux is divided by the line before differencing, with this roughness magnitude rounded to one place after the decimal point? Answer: 2.8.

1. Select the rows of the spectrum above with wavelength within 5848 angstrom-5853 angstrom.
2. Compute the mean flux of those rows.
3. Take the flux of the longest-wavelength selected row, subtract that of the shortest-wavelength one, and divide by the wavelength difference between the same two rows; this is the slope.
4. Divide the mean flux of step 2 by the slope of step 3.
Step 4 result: 129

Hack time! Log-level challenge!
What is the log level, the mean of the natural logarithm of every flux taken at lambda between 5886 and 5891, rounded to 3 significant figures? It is 3.69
